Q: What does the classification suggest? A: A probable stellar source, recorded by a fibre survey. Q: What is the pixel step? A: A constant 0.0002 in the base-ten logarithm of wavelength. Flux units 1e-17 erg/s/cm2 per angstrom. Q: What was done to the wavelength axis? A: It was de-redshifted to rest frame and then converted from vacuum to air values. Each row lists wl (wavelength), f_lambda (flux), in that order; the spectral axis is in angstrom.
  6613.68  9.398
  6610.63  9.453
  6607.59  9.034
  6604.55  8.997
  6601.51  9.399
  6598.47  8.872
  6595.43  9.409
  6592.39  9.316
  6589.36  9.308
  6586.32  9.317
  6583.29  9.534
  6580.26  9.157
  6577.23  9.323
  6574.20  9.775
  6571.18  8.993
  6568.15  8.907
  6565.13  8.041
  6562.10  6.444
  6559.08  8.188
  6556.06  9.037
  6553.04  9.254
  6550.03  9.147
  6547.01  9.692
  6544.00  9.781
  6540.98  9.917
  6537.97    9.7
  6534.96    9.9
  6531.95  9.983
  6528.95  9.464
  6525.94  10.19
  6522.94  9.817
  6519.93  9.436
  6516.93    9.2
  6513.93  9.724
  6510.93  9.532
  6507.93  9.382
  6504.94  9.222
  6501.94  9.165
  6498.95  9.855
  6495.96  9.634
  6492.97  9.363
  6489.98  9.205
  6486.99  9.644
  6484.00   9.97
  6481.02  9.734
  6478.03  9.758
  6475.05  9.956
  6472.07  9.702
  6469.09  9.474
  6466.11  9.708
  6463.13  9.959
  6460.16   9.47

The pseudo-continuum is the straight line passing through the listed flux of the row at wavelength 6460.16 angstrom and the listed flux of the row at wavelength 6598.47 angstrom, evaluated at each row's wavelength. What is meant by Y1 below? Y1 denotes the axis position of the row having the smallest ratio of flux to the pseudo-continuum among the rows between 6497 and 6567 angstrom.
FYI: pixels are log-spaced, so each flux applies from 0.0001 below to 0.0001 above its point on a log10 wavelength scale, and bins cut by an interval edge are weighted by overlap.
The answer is 6562.10 angstrom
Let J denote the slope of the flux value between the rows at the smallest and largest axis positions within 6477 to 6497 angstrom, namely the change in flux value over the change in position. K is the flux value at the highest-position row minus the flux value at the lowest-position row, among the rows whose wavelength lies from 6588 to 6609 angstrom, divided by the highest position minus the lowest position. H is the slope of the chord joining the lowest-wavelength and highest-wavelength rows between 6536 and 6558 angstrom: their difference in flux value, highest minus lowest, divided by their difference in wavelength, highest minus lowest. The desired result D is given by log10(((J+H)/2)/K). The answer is 0.16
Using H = -0.037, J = -0.007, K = -0.015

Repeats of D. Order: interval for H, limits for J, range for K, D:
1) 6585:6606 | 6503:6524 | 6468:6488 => -0.09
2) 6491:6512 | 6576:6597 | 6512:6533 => -0.31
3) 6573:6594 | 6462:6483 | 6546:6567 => -0.68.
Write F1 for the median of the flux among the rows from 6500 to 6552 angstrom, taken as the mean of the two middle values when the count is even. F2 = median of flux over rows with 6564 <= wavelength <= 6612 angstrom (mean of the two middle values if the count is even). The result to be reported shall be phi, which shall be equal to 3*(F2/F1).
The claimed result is 2.88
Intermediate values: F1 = 9.69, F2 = 9.31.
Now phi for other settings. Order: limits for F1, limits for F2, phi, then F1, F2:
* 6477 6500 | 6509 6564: 2.98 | 9.69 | 9.61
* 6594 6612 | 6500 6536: 3.09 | 9.22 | 9.50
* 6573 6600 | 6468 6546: 3.12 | 9.32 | 9.70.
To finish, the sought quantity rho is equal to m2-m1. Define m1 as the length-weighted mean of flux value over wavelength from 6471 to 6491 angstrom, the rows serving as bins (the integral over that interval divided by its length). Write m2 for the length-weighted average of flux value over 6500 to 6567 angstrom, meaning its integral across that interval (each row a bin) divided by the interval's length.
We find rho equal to -0.4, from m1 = 9.7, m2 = 9.28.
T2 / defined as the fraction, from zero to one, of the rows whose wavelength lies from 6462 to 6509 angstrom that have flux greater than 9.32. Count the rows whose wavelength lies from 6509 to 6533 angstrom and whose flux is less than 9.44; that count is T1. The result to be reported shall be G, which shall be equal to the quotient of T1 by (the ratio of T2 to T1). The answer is 5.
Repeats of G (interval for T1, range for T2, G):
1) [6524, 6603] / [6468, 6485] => 256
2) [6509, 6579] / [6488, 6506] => 242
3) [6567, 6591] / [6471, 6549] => 43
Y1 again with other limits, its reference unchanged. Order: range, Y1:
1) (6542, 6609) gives 6562.10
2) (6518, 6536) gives 6519.93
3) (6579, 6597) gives 6580.26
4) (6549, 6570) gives 6562.10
